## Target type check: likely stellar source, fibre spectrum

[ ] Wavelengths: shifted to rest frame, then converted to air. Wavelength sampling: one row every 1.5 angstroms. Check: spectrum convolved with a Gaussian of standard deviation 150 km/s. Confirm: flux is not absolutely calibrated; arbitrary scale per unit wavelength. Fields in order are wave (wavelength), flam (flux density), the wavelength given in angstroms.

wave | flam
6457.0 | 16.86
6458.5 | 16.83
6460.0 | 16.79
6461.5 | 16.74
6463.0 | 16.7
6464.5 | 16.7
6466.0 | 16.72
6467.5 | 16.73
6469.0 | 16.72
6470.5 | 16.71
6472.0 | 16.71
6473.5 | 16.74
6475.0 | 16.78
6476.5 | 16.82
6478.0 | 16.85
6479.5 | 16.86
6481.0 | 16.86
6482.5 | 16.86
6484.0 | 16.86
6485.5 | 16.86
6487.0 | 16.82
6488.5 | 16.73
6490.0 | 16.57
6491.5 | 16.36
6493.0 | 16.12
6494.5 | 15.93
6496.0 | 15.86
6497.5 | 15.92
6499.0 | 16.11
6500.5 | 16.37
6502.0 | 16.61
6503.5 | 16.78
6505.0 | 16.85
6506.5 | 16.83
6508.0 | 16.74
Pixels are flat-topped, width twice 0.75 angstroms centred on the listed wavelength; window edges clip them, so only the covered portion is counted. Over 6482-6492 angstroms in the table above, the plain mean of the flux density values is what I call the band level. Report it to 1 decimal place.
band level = 16.7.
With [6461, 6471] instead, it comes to 16.7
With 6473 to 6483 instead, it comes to 16.8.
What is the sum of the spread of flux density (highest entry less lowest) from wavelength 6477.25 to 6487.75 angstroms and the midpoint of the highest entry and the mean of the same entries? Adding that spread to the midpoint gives 16.9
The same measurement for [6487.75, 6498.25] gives 17.3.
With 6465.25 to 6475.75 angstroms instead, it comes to 16.8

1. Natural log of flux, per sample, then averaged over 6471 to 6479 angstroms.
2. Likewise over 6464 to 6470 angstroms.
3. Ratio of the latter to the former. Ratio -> 0.999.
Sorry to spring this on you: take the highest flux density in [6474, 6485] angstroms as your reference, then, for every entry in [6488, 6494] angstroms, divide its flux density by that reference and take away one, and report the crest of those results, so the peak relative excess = -0.008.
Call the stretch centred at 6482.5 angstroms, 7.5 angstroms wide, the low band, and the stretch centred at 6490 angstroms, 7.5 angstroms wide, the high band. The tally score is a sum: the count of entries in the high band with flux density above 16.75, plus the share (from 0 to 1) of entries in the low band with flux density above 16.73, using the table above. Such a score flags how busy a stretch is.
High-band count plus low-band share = 2.00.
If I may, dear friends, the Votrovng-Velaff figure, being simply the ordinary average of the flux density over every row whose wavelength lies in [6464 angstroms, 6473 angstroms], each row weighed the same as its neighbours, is 16.7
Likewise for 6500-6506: 16.7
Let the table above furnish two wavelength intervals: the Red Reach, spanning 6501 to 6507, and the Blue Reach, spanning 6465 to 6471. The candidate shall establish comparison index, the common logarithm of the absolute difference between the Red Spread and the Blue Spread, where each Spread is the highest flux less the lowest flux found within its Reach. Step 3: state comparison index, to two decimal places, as -0.66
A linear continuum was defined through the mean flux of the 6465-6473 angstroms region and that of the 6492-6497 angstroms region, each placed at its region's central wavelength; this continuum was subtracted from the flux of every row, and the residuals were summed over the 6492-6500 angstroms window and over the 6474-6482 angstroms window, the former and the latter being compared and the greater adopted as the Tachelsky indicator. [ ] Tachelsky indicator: 1.9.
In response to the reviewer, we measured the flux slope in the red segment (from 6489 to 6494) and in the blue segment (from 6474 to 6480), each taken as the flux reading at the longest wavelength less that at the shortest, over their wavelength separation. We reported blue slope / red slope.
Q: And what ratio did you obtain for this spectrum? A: -0.12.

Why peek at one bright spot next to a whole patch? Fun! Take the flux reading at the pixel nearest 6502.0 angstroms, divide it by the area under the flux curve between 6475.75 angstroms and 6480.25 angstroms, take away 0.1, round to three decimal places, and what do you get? 0.119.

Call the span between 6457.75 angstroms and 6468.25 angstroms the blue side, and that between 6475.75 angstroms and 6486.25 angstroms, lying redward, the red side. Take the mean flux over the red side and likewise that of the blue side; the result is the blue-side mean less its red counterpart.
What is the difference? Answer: -0.11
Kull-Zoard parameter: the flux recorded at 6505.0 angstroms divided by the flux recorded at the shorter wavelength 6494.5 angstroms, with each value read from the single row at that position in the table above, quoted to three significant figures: 1.06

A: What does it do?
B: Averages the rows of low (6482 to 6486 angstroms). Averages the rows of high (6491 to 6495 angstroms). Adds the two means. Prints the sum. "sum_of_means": 33.0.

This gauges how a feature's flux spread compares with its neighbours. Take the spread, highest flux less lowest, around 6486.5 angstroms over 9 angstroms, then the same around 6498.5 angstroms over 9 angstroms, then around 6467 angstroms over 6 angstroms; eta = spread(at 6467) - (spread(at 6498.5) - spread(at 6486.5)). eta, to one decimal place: -0.4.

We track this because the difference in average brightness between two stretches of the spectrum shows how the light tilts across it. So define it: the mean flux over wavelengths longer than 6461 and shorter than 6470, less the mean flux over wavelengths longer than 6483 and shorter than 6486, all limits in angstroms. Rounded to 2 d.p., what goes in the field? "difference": -0.14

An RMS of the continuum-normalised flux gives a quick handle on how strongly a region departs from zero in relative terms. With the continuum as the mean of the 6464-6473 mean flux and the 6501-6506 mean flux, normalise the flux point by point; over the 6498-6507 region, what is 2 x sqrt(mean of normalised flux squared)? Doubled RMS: 1.98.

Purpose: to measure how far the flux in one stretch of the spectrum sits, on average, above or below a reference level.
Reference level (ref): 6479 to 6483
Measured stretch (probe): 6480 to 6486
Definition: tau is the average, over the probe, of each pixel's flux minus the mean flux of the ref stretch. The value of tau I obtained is 0.0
